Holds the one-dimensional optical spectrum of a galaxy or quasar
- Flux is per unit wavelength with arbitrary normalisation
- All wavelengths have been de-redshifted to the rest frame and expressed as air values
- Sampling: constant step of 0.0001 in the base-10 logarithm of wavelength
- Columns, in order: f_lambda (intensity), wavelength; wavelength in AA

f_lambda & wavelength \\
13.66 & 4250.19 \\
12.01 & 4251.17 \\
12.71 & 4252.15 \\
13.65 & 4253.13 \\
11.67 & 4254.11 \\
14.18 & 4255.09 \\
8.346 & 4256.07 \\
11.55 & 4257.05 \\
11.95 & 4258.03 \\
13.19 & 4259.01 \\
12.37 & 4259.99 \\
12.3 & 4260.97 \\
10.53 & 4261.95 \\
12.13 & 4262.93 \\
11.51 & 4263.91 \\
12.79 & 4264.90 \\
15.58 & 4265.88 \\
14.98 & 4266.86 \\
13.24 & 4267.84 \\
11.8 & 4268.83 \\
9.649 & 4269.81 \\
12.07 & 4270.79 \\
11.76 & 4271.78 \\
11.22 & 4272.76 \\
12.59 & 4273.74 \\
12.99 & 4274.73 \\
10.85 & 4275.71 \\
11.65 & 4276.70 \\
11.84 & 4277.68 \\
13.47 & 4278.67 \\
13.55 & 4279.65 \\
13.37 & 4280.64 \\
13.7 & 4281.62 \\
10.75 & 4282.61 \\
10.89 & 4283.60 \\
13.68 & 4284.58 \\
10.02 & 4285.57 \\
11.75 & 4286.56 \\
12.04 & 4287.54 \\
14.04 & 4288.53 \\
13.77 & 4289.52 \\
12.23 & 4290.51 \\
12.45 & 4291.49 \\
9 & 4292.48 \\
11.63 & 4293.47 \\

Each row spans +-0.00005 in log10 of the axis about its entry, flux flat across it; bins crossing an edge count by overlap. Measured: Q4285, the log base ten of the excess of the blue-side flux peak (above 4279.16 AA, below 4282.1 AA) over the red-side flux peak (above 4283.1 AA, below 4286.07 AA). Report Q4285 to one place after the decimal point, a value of -1.7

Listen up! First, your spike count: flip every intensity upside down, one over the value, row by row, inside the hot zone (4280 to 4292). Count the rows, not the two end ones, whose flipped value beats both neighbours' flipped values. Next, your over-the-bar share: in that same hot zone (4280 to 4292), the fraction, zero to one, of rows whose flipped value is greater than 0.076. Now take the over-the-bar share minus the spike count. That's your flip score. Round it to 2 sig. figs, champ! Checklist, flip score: -2.4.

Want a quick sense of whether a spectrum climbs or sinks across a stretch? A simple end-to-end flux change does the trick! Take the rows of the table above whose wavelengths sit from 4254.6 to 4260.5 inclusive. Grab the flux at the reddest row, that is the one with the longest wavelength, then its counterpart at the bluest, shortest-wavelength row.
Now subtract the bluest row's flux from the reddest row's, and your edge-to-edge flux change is -1.8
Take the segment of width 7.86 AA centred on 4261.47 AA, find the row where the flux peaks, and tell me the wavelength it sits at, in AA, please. 4259.01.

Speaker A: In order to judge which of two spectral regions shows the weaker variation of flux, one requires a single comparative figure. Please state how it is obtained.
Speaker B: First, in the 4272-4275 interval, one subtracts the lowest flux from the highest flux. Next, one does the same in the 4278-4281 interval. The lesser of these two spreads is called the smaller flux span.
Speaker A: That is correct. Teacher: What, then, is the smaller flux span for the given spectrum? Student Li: 0.2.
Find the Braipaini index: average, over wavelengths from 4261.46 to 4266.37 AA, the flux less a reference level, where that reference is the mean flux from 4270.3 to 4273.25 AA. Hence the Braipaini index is 0.8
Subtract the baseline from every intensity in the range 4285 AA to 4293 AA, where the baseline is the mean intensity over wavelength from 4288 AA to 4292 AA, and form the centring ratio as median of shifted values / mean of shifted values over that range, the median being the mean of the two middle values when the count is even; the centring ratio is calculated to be 0.82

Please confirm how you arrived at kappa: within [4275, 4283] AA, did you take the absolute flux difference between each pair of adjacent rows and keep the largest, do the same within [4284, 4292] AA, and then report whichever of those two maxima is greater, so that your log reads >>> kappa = 3.7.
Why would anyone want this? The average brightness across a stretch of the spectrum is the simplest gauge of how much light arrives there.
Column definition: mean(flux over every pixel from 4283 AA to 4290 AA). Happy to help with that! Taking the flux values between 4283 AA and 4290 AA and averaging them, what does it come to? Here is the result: 12.3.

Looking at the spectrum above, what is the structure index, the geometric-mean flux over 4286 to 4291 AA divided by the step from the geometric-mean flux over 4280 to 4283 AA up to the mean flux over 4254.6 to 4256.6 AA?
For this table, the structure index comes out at -10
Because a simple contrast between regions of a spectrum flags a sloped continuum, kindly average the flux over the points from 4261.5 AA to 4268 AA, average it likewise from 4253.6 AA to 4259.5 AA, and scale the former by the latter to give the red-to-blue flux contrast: 1.10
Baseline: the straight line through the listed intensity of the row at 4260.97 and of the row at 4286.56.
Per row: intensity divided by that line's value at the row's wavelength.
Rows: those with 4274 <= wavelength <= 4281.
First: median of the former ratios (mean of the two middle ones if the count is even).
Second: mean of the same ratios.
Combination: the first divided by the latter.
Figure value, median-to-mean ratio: 1.03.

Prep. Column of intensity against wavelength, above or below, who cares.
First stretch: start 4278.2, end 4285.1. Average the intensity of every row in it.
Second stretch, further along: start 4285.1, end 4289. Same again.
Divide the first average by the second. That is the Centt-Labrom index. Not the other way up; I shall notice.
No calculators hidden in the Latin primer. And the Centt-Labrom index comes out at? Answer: 1.07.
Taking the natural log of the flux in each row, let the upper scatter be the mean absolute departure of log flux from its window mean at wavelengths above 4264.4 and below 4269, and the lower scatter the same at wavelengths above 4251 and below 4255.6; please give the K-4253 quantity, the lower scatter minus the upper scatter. -0.027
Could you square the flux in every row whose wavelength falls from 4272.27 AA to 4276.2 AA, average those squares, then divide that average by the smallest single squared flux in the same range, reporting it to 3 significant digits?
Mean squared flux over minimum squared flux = 1.21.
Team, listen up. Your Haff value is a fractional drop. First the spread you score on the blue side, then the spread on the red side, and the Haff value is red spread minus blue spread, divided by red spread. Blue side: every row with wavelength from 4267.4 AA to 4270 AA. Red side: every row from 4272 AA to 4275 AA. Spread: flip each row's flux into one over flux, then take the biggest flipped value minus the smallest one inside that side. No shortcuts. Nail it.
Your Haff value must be -1.3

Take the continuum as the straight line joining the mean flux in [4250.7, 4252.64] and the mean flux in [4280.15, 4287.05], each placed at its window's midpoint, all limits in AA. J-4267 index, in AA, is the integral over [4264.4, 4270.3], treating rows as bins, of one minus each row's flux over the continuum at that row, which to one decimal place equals -0.4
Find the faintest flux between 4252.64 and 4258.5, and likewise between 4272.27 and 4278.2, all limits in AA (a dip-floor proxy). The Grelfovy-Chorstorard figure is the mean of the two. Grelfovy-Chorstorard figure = 9.6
